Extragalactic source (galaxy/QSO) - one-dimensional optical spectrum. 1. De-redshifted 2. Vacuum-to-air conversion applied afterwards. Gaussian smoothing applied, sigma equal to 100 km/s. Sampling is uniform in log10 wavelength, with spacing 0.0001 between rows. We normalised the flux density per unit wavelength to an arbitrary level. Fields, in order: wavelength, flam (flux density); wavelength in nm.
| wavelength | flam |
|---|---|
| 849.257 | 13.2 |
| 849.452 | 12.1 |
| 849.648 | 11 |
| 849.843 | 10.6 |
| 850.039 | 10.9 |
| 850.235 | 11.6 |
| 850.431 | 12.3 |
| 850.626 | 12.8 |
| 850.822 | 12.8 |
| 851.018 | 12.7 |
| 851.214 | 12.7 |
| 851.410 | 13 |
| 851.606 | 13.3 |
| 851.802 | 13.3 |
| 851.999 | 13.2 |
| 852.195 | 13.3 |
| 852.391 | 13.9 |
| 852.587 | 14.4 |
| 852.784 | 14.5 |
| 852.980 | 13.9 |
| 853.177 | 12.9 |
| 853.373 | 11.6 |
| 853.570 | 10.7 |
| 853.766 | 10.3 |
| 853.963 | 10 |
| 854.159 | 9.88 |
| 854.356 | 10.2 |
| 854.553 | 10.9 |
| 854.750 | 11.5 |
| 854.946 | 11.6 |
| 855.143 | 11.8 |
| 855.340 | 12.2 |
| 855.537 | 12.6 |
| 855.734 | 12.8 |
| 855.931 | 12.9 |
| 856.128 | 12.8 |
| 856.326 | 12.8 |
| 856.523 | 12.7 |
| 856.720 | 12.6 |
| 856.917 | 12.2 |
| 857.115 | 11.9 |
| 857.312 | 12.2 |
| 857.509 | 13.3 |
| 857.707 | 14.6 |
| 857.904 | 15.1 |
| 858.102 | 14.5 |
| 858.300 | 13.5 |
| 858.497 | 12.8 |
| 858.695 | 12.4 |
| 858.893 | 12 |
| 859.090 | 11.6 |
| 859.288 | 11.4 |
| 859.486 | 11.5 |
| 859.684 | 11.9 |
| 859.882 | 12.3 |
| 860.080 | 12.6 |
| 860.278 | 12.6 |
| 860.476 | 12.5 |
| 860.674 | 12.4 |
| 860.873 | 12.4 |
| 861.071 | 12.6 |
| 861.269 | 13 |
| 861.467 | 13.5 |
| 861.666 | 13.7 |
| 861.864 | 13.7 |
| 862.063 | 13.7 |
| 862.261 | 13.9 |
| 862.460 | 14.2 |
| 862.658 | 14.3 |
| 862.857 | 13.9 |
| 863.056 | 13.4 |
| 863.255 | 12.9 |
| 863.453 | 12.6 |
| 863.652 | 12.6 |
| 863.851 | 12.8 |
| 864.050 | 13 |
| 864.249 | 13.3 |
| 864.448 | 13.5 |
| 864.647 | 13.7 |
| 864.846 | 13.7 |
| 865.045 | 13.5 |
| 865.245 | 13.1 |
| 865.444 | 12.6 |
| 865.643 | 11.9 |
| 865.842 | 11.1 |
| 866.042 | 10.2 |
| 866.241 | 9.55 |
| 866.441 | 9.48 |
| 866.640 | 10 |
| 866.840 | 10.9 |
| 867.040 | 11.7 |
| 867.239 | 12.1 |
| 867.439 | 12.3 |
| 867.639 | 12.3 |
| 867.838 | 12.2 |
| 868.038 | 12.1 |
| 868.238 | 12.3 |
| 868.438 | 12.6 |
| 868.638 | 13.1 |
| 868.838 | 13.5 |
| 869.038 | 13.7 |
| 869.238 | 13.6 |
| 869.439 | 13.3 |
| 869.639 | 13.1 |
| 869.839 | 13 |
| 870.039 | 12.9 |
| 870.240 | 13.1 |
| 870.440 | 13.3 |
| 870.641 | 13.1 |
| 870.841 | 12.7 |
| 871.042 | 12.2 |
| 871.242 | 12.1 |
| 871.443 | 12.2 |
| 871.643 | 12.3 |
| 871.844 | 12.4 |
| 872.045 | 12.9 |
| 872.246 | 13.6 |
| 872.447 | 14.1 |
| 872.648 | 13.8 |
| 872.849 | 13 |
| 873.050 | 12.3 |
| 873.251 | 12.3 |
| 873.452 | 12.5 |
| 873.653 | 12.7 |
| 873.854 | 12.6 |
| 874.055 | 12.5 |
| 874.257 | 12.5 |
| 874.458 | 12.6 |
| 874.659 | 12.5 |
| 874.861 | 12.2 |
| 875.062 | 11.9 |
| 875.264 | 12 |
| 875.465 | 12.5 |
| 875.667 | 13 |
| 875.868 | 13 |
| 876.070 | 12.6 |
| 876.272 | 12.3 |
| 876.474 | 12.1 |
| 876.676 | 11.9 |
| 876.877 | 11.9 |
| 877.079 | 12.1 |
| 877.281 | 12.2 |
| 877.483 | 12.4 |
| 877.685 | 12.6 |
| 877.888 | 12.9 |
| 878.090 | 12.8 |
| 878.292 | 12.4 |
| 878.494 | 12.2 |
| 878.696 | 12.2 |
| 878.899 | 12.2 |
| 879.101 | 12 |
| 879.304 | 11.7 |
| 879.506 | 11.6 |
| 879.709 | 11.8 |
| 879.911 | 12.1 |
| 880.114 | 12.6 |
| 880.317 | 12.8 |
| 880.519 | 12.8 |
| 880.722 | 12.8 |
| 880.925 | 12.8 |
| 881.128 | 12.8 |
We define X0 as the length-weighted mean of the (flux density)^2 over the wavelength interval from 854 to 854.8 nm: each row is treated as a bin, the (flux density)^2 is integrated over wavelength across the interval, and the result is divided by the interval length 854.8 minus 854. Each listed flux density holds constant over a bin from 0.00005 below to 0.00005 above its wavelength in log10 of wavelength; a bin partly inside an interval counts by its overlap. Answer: 111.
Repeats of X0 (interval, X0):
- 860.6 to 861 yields 154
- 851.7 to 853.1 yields 190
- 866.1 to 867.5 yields 118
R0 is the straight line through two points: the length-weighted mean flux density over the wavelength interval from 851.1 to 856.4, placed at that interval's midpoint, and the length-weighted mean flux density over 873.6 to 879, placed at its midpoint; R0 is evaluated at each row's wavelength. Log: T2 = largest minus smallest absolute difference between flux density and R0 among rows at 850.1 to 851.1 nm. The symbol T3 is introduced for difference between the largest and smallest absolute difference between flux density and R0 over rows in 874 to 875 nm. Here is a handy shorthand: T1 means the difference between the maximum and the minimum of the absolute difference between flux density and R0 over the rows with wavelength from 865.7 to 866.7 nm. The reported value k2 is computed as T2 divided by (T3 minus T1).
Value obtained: -0.5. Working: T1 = 1.6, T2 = 0.7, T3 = 0.1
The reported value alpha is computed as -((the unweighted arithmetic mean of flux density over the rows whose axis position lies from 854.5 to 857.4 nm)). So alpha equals -12.23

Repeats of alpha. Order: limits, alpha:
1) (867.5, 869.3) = -12.82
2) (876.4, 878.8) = -12.31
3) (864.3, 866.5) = -12.03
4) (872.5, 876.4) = -12.57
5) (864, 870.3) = -12.39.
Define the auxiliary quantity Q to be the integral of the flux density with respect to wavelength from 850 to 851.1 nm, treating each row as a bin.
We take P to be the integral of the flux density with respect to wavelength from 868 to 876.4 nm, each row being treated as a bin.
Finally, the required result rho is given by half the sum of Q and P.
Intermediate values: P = 107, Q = 13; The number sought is 60.3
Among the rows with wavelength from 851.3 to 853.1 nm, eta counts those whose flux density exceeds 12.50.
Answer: 9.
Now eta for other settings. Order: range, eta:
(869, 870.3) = 7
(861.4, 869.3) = 26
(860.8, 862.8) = 9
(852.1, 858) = 16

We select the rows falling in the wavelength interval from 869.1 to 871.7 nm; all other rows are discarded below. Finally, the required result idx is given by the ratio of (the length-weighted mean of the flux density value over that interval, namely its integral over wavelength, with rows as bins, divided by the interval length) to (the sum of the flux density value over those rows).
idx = 0.0771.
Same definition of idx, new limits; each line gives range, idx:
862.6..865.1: 0.0768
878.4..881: 0.0769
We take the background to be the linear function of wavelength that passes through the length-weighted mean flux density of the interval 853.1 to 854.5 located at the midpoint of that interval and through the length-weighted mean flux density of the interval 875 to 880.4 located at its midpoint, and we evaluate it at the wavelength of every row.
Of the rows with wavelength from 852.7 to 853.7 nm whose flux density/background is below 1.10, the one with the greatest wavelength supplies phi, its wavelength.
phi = 853.570 nm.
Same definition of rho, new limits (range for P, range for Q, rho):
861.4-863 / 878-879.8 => 22.0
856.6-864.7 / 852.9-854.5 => 61.5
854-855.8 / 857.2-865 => 61.3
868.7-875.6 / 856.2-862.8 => 86.8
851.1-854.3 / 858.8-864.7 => 58.1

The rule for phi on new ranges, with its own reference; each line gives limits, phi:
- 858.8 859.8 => 859.684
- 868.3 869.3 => 868.438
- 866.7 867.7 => 867.639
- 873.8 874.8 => 874.659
